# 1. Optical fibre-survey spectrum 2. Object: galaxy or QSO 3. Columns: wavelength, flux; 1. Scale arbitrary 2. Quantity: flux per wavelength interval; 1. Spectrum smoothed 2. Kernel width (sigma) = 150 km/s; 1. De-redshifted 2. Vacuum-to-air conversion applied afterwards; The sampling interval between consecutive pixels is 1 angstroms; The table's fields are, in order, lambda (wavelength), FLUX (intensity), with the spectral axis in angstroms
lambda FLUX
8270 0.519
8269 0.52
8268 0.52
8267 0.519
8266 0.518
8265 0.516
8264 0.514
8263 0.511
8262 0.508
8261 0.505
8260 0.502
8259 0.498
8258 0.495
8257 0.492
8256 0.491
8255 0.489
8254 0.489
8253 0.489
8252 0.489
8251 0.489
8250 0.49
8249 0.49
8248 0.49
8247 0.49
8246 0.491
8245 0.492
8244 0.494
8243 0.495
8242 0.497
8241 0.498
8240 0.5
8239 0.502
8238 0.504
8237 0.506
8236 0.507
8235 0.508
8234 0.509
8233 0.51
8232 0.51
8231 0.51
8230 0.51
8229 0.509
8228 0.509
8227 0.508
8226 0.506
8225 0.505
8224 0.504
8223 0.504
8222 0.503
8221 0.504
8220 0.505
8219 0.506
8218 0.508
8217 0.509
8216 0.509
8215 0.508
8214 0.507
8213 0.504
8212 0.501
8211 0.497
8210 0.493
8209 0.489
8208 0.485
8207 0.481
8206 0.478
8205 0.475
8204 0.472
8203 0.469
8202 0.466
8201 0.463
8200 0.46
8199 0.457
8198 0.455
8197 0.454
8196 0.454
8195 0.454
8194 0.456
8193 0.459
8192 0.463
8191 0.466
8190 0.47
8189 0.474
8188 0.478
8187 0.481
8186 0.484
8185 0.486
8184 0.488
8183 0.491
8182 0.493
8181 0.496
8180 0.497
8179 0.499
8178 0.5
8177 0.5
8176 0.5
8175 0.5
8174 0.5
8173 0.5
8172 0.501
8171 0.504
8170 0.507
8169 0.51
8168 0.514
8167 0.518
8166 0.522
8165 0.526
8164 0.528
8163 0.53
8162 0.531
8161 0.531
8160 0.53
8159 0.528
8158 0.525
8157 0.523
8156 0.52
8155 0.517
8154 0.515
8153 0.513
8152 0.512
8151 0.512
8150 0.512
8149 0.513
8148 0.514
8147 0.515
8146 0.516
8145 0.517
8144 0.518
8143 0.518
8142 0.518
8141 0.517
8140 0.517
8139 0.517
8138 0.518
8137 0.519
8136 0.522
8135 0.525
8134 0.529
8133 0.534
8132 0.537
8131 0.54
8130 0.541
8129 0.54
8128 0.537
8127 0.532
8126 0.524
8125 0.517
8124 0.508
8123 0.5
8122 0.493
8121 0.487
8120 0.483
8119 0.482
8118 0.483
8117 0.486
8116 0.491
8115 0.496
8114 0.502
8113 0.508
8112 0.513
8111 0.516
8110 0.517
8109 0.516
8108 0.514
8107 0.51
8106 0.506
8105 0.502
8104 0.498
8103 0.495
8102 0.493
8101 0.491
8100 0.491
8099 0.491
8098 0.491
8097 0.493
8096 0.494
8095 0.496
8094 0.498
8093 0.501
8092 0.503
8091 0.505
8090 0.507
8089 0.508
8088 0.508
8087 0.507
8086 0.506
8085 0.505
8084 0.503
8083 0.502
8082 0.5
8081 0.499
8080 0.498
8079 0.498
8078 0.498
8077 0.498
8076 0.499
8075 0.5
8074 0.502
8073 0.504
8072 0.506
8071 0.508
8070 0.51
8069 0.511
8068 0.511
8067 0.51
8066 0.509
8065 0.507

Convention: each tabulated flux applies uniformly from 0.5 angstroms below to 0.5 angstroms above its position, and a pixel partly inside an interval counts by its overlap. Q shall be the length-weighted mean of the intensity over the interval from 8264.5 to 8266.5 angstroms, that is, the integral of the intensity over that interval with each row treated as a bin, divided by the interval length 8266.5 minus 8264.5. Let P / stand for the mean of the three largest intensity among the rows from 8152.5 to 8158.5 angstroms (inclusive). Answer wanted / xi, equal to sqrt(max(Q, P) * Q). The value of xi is 0.520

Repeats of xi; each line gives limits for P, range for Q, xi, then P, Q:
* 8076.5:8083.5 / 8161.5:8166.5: 0.527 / 0.500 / 0.53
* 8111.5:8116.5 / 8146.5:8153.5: 0.513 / 0.508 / 0.51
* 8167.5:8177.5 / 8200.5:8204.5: 0.488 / 0.510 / 0.47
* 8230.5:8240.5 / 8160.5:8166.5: 0.528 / 0.510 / 0.53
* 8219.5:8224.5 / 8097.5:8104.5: 0.499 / 0.504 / 0.49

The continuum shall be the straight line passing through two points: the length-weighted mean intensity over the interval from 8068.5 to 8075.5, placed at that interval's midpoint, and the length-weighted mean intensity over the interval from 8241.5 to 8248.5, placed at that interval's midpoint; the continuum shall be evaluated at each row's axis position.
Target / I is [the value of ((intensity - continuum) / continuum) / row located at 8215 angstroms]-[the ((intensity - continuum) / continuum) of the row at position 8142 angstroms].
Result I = -0.01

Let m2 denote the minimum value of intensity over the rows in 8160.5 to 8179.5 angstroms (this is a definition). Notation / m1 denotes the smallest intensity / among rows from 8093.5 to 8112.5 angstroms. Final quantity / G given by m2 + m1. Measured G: 0.99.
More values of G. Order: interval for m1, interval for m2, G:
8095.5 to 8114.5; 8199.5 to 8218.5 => 0.95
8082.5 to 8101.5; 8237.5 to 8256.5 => 0.98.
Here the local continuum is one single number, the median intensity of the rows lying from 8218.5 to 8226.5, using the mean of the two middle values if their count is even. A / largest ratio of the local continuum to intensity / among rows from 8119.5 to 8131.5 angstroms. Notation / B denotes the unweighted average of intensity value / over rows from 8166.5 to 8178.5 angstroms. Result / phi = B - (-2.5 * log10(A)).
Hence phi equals 0.55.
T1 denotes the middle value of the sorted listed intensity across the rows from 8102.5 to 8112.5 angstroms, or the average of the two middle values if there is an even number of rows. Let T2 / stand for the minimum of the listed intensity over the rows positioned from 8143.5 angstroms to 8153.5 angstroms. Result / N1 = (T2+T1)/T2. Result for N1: 2.00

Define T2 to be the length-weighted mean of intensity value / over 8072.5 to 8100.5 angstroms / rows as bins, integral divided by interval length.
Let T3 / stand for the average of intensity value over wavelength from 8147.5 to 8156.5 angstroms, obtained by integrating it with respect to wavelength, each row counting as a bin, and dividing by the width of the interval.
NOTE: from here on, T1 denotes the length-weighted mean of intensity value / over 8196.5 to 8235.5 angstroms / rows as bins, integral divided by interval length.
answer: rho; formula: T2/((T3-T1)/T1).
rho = 12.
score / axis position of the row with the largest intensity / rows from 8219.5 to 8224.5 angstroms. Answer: 8220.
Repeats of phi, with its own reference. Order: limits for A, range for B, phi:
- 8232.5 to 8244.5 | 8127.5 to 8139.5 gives 0.55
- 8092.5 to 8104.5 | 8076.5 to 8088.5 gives 0.53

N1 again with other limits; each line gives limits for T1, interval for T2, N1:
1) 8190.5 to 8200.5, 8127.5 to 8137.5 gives 1.88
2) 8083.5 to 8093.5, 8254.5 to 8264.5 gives 2.03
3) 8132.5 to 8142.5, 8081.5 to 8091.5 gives 2.04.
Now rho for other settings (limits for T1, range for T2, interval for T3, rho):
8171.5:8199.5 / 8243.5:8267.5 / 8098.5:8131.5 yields 9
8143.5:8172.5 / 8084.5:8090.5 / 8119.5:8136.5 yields 104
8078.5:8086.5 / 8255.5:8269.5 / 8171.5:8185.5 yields -52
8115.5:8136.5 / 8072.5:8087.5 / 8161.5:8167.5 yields 22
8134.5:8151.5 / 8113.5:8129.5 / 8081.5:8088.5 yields -21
